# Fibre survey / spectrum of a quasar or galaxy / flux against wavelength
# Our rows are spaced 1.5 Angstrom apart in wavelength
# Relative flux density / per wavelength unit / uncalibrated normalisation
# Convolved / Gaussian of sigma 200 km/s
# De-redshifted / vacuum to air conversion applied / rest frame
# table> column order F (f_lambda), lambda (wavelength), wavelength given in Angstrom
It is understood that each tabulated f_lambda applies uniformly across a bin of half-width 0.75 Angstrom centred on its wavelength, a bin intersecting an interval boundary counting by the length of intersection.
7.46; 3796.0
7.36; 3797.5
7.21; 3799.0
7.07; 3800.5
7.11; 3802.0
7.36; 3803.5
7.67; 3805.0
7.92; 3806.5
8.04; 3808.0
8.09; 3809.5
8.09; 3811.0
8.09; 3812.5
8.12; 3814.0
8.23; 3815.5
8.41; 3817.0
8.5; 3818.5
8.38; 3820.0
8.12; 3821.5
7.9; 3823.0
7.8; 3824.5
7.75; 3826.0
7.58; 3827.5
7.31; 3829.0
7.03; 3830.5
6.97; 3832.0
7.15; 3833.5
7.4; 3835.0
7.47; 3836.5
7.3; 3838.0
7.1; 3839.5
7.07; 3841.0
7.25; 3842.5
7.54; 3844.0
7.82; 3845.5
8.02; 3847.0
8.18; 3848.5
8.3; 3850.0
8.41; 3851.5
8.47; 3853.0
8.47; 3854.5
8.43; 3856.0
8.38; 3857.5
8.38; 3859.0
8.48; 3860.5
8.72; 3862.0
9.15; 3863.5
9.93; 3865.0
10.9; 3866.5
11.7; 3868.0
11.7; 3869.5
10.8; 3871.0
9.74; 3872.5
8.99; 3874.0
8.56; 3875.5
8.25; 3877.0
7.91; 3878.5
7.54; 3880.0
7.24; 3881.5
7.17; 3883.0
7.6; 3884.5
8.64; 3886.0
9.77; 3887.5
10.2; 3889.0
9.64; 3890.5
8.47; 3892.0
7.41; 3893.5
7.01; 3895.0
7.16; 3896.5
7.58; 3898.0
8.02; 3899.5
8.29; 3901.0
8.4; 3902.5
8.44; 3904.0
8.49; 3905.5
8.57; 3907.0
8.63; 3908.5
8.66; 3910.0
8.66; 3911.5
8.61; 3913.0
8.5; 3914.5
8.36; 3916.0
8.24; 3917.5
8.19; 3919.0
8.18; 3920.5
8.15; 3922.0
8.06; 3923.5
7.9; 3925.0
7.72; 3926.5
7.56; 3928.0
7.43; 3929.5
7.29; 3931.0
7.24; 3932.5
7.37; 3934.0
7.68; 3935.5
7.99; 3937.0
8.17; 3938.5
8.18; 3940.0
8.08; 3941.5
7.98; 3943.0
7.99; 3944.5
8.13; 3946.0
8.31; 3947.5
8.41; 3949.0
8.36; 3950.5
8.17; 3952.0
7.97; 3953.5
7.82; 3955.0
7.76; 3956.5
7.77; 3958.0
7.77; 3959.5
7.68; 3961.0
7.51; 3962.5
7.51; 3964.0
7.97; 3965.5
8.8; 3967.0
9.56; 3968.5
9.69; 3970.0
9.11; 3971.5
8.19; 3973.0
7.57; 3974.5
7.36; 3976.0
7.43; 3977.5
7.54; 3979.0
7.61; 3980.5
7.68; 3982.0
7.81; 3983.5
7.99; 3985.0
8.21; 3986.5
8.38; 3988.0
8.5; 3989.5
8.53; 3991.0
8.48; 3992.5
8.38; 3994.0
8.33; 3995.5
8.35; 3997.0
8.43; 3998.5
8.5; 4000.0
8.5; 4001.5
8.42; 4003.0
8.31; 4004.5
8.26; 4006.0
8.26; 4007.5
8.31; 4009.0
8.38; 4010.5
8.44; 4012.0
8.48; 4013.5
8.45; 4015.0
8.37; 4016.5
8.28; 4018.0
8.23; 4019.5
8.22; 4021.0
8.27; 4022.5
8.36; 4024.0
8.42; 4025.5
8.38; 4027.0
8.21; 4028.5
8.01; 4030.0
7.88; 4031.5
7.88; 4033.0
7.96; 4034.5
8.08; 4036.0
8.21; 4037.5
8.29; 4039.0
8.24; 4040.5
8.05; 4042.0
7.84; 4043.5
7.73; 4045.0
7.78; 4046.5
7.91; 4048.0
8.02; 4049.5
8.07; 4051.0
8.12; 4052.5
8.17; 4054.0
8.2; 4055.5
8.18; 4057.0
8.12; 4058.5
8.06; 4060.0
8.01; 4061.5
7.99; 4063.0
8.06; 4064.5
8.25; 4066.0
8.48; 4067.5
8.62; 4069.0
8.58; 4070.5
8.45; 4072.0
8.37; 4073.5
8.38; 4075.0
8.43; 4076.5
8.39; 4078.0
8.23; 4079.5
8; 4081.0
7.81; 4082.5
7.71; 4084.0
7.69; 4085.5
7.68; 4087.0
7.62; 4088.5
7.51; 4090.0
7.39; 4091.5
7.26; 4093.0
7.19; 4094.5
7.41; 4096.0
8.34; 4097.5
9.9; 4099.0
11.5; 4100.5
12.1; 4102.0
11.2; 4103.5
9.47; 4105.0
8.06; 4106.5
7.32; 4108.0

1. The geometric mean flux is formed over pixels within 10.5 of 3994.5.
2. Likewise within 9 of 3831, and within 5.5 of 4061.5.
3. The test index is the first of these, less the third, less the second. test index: -7.11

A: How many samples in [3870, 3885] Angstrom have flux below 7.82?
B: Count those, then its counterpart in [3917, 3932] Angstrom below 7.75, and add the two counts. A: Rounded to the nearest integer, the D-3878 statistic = 8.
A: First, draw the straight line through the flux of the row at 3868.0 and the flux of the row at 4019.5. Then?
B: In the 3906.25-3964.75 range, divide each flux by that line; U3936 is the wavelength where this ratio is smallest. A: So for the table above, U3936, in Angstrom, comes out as 3932.5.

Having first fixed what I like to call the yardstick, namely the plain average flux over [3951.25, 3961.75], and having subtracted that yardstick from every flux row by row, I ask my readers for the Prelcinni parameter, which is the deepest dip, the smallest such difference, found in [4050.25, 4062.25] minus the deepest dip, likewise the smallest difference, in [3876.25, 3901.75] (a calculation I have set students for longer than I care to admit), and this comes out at 1.0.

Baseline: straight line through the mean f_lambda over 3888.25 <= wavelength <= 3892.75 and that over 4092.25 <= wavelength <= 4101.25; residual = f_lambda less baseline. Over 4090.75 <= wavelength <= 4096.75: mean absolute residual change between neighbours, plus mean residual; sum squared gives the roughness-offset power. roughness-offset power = 1.3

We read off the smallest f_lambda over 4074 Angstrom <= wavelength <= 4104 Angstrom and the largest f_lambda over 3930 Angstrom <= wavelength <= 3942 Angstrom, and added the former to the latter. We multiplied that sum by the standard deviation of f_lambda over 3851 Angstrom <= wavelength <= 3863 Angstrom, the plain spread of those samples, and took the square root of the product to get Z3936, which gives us 1.3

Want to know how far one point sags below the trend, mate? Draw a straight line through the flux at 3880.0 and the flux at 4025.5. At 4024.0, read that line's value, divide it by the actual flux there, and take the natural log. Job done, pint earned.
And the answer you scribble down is 0.006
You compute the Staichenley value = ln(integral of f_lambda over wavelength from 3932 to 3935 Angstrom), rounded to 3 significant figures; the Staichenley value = 3.09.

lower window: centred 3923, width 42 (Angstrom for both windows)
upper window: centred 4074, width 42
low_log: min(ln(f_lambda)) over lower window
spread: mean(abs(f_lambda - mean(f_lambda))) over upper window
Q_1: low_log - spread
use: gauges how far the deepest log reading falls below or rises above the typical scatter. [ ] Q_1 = 1.66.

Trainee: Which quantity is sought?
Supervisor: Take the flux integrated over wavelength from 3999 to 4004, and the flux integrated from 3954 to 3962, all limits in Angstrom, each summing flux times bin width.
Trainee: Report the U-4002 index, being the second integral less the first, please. 20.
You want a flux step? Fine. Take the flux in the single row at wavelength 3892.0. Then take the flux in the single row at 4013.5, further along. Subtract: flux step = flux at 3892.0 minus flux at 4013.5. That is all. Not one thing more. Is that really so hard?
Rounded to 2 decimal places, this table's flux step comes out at -0.01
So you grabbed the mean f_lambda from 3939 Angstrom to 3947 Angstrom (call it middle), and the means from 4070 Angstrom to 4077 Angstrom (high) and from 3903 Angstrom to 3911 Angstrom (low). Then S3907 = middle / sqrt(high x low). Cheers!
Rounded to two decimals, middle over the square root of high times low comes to 0.95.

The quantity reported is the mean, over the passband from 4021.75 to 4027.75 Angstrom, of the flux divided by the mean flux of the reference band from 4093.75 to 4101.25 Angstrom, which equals 0.94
